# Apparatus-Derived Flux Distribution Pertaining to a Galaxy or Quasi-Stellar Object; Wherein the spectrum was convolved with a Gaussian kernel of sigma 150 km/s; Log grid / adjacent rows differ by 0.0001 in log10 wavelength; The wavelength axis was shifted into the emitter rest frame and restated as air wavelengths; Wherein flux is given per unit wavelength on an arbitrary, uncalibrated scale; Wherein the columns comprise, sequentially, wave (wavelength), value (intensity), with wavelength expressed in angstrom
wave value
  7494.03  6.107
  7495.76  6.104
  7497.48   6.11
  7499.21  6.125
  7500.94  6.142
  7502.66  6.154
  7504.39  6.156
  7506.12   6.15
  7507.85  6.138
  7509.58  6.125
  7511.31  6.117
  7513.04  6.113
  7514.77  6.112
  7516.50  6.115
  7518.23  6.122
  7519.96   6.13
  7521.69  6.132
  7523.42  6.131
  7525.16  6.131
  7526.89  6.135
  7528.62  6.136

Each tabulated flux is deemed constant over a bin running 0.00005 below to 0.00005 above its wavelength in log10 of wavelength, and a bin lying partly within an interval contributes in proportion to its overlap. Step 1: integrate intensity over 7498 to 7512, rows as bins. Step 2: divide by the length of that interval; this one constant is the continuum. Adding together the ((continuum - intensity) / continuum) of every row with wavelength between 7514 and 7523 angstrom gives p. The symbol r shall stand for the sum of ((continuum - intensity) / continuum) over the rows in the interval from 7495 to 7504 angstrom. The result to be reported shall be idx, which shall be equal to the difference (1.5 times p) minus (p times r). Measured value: 0.016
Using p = 0.011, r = 0.007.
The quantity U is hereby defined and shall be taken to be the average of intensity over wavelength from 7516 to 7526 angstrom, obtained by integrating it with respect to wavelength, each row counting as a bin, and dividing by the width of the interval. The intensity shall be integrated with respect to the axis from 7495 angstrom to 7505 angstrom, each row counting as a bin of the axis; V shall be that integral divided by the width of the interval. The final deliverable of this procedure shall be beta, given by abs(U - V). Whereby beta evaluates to 0.008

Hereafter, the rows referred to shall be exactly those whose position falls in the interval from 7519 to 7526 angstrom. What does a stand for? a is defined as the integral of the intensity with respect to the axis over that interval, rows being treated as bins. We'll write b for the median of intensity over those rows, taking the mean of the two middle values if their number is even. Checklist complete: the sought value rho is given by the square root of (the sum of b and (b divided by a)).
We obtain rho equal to 2.505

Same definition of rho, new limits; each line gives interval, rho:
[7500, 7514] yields 2.492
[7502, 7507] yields 2.521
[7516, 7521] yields 2.514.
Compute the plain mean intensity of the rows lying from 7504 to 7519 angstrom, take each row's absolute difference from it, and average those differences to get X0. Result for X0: 0.0136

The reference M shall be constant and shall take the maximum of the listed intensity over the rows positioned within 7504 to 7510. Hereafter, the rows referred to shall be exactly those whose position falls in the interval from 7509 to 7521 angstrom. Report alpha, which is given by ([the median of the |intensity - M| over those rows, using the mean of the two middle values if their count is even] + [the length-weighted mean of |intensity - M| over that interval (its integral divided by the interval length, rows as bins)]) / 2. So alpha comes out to 0.038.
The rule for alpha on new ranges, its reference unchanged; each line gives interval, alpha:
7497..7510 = 0.017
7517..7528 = 0.026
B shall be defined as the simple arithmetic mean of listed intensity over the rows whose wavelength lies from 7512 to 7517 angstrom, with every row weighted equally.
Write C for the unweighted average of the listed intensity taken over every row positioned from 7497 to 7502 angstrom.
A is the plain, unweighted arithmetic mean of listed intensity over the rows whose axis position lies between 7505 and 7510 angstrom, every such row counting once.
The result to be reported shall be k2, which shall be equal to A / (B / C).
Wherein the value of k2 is 6.15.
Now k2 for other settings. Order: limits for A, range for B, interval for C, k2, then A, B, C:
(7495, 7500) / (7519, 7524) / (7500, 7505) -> 6.13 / 6.113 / 6.13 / 6.15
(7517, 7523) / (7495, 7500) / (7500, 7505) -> 6.17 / 6.128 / 6.11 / 6.15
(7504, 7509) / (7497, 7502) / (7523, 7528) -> 6.15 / 6.148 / 6.13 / 6.13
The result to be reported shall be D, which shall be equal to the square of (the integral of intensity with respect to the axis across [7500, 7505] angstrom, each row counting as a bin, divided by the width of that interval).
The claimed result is 37.9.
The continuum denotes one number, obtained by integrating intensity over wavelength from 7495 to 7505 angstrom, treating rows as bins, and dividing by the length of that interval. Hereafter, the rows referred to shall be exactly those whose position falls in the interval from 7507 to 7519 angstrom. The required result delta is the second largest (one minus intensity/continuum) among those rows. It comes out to 0.0035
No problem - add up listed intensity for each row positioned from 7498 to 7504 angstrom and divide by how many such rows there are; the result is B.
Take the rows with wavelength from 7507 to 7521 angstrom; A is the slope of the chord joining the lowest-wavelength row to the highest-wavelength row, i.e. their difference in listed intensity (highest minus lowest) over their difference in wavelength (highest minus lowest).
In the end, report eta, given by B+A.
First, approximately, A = -0.001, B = 6.14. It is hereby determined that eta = 6.14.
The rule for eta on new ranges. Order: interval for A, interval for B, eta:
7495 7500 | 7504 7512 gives 6.14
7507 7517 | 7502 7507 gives 6.15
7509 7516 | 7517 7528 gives 6.13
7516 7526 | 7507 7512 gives 6.13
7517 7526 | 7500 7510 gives 6.15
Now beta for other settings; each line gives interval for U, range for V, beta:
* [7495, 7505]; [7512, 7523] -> 0.010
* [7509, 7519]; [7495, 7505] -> 0.017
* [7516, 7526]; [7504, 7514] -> 0.002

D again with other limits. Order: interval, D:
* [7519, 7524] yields 37.7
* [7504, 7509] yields 37.7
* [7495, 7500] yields 37.4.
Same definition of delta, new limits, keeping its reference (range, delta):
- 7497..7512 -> 0.0028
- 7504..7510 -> -0.0006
